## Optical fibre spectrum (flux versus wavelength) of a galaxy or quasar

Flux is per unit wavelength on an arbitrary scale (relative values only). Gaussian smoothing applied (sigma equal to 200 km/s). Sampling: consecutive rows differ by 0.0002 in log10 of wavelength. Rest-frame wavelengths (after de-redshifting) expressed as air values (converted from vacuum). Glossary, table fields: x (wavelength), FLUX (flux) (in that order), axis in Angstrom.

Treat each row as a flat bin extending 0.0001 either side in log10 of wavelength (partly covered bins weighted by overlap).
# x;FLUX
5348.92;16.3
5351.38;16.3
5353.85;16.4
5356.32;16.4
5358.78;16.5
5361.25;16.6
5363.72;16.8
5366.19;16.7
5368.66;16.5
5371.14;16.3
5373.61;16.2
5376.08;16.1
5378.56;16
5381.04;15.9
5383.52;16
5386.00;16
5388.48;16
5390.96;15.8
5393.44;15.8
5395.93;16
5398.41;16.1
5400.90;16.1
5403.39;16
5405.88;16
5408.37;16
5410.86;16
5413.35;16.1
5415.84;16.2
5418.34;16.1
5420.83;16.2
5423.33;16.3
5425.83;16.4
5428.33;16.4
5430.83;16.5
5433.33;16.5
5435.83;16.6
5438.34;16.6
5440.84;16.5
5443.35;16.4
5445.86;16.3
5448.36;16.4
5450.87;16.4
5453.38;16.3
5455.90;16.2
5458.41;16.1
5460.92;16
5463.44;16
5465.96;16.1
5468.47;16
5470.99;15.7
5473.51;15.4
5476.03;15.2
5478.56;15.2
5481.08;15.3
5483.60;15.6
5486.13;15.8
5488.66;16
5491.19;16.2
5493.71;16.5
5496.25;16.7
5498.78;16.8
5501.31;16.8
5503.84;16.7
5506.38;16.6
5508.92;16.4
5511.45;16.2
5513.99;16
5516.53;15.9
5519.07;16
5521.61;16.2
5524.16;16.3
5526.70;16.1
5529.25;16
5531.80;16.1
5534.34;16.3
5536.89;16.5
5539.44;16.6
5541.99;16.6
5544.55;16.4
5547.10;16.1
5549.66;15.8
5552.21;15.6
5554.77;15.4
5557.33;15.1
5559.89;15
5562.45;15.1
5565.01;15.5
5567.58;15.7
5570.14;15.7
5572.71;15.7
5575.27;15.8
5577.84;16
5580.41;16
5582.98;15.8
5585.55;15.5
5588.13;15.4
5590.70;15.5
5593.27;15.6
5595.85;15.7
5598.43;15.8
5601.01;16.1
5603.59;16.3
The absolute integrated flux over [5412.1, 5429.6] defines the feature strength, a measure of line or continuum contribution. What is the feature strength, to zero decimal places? 284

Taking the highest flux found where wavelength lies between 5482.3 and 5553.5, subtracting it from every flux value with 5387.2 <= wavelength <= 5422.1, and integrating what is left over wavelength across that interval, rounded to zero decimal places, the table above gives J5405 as -27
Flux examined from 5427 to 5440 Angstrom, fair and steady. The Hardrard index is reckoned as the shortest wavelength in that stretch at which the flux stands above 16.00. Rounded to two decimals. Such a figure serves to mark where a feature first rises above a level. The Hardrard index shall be 5428.33 Angstrom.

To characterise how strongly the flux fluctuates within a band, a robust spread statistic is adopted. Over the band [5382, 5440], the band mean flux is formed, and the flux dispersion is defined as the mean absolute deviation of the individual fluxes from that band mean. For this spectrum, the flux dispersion 0.20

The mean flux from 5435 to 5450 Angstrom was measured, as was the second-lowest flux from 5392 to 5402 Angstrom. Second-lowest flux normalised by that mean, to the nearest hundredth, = 0.97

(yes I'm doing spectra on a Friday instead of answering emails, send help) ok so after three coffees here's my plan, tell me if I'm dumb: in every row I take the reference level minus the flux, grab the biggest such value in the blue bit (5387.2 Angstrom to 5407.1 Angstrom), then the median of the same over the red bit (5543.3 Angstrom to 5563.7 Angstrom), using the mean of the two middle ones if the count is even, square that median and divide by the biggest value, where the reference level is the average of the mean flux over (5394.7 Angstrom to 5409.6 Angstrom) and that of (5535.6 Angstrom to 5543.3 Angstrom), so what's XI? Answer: 1.3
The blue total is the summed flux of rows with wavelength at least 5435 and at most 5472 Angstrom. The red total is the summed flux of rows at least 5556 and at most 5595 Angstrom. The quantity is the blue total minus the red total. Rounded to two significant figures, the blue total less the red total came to 10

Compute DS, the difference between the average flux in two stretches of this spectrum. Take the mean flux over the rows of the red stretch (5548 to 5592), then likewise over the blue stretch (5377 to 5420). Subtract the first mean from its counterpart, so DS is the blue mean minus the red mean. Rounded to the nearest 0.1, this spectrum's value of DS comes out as 0.4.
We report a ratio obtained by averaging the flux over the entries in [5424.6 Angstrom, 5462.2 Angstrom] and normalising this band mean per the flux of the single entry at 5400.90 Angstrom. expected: 1.02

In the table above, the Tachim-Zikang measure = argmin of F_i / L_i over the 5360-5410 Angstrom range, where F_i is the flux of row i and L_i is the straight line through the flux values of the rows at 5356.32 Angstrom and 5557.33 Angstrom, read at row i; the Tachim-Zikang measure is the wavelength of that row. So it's 5390.96 Angstrom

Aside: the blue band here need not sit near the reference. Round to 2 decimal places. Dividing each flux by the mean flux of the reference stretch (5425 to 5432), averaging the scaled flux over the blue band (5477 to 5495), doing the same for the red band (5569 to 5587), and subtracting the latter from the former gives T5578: 0.00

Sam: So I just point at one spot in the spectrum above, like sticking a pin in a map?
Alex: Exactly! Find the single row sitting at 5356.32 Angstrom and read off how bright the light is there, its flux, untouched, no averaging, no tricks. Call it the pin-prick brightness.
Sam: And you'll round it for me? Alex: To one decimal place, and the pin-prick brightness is 16.4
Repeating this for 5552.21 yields 15.6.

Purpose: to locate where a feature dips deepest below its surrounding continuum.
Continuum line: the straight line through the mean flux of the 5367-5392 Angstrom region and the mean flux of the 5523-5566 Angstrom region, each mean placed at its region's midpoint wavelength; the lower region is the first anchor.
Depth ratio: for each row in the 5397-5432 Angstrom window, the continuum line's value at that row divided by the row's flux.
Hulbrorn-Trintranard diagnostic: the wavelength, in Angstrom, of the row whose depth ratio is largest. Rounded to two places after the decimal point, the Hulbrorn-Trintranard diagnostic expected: 5403.39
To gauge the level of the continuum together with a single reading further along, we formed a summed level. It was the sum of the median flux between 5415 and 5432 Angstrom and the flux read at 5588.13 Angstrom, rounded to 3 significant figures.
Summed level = 31.7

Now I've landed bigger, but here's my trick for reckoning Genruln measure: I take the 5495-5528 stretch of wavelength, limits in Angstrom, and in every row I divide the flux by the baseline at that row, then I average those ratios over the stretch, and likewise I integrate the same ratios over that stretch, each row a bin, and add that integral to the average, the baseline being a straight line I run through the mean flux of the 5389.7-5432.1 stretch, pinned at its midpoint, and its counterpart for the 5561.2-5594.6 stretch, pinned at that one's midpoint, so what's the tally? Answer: 35.1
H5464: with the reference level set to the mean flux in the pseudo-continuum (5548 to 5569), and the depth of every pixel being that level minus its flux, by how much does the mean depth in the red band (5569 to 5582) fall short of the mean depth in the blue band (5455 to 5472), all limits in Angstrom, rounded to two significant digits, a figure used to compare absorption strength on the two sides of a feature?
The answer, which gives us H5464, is -0.17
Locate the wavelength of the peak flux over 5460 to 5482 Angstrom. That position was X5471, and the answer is 5465.96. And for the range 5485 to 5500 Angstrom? 5498.78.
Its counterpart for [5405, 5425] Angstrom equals 5423.33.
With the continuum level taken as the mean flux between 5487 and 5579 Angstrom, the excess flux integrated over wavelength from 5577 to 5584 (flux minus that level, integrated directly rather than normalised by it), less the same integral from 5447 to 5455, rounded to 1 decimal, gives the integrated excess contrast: -3.3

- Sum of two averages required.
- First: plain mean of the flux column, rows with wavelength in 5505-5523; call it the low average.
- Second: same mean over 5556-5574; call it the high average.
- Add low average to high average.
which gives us 31.6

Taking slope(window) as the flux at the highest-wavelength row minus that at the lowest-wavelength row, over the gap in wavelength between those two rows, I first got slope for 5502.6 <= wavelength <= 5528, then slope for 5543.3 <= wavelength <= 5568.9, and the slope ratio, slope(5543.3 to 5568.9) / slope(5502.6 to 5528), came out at 1.2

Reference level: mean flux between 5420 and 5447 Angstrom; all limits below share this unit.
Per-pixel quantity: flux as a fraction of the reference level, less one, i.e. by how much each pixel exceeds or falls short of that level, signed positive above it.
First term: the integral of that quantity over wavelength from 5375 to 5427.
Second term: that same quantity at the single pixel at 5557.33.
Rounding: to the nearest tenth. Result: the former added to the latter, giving -1.3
